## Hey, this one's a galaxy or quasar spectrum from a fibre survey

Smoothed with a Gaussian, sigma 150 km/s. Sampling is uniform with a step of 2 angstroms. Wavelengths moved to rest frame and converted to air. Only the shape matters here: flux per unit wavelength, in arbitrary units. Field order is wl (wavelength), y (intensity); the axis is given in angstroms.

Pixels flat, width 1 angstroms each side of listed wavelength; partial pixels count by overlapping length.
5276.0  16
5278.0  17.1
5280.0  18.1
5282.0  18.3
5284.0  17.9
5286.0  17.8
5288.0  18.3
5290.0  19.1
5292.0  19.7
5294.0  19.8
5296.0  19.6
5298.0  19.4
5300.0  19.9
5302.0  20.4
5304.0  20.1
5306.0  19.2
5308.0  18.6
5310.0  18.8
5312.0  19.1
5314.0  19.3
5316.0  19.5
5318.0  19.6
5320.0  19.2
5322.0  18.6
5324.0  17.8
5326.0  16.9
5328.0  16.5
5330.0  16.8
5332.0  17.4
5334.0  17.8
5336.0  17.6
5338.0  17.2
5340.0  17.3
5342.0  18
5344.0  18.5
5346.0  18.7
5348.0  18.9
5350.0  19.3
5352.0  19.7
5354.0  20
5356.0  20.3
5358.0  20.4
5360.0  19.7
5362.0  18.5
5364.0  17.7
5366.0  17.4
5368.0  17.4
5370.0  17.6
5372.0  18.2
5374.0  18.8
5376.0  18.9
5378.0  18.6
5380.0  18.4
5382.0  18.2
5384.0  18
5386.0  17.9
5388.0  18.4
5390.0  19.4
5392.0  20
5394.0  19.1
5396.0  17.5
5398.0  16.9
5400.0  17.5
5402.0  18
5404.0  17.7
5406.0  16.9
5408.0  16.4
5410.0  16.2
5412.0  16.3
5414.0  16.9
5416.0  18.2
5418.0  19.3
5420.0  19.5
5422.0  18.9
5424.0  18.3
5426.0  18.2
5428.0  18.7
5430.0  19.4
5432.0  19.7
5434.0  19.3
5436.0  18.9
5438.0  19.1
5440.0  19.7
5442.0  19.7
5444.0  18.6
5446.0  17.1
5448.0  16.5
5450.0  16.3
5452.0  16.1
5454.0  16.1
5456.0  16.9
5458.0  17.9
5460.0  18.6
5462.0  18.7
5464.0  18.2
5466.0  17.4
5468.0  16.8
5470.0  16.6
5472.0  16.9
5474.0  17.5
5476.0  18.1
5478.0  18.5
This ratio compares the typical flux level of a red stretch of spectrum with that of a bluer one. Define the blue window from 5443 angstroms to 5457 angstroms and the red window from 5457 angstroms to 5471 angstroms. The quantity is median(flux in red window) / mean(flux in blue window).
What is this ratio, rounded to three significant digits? 1.07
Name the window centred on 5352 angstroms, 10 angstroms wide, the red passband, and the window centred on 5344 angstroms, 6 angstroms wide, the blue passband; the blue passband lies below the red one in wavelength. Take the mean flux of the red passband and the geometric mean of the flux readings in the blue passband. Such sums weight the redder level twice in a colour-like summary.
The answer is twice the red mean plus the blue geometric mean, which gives 57.7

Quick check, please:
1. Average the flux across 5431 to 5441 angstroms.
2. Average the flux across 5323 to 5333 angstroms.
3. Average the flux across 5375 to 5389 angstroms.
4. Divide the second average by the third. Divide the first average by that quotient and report 20.77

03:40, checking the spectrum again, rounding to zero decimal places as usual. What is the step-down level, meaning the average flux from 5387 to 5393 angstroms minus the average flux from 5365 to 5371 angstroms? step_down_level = 2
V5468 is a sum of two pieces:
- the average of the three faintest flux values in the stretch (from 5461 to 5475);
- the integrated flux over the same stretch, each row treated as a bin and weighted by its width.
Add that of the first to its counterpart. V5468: 261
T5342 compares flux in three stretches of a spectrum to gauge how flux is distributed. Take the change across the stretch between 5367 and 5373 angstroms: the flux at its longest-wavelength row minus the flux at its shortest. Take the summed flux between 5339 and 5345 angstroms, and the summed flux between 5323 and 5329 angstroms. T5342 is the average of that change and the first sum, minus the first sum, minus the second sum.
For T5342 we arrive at -78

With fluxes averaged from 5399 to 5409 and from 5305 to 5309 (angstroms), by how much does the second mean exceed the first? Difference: 1.60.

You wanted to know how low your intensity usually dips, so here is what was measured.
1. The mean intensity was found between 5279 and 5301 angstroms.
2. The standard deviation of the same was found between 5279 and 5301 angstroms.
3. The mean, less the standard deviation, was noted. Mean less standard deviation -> 18.1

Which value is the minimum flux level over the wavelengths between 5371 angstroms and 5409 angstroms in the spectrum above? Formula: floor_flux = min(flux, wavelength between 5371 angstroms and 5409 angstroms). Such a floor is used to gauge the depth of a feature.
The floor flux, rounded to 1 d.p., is 16.4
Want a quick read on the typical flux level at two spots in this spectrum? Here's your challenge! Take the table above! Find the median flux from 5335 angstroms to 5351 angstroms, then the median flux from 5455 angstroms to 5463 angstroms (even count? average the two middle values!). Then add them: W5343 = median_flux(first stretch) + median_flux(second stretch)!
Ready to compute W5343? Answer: 36.5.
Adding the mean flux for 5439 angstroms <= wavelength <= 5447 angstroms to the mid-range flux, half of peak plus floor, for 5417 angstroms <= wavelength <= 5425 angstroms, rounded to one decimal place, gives 37.7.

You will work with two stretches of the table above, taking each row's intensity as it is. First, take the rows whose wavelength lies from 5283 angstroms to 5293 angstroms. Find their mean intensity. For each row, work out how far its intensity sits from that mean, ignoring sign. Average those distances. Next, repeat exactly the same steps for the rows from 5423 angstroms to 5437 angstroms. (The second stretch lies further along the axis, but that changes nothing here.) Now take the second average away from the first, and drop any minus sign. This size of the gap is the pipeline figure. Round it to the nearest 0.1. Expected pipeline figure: 0.2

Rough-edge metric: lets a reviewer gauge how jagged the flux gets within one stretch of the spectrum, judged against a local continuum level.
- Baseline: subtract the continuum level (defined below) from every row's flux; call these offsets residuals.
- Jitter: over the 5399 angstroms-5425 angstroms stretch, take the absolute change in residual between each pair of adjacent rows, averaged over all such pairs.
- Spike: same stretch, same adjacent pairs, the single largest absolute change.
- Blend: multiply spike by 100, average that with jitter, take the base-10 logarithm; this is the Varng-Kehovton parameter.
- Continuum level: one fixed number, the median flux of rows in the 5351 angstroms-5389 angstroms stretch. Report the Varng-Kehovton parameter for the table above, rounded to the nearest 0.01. 1.81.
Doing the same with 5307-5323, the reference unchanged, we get 1.48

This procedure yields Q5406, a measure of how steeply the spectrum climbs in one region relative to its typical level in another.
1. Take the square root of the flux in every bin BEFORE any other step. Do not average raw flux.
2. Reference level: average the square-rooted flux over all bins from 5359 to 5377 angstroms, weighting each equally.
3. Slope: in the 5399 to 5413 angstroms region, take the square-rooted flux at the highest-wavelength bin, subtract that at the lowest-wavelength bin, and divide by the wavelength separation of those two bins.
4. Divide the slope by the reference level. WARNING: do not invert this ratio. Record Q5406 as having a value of -0.0028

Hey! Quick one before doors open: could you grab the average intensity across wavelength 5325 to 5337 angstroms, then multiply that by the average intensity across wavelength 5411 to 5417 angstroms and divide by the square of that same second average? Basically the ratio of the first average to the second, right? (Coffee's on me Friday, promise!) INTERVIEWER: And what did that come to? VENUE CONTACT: 1.00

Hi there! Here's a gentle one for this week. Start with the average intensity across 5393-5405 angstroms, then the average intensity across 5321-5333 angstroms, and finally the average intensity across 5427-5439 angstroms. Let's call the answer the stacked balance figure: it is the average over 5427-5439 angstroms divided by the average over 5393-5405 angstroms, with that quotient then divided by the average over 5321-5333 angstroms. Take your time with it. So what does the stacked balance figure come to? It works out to 0.062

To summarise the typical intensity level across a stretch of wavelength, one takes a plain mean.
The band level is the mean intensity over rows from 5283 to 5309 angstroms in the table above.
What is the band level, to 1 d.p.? 19.2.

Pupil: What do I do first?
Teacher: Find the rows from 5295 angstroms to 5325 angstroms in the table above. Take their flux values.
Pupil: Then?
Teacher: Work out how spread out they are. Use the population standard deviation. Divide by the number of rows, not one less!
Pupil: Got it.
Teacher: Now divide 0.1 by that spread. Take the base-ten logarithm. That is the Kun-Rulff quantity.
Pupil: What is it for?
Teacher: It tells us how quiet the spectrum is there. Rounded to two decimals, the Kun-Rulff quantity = -0.80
